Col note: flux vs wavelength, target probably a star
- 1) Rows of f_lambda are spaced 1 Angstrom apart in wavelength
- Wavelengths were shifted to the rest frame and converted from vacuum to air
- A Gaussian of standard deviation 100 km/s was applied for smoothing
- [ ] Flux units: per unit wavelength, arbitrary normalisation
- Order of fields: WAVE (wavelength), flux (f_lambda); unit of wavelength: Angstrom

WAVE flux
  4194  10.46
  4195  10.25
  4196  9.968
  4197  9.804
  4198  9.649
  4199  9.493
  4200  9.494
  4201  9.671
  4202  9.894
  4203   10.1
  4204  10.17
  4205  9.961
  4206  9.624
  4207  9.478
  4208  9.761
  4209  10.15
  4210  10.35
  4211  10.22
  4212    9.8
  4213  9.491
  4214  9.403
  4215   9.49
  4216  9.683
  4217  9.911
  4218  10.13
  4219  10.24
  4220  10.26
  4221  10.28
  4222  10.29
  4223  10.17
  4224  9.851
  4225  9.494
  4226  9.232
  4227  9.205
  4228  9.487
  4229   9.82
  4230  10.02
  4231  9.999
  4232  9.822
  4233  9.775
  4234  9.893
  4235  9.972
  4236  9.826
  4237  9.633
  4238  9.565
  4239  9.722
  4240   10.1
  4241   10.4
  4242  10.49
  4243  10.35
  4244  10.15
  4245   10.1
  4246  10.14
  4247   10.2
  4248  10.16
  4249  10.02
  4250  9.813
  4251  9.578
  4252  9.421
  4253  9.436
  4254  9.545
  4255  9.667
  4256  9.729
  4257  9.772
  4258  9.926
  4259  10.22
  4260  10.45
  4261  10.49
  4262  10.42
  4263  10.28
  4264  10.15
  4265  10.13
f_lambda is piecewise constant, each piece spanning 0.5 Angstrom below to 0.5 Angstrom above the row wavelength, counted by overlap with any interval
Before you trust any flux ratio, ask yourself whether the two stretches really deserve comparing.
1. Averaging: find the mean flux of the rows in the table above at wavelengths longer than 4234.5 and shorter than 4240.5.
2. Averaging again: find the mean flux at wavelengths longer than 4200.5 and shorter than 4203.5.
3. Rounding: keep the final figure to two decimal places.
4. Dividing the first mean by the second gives 0.99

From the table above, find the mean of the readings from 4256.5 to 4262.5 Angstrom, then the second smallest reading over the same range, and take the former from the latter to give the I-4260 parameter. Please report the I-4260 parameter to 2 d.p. -0.29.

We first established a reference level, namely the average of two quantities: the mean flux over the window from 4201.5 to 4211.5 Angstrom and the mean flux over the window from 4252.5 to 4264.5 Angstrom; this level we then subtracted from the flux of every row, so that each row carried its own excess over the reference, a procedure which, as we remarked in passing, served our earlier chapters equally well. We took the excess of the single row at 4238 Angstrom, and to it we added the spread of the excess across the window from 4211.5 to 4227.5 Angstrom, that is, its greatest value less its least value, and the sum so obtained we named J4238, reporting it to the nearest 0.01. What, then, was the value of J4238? 0.66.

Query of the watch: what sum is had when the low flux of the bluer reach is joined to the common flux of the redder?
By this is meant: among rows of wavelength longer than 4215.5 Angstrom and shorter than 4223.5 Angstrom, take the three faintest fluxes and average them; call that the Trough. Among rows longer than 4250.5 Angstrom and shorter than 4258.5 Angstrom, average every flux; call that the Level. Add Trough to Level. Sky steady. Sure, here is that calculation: 19.5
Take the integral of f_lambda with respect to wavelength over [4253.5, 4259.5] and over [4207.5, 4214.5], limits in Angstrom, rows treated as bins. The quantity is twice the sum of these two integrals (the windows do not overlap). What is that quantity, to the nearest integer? 256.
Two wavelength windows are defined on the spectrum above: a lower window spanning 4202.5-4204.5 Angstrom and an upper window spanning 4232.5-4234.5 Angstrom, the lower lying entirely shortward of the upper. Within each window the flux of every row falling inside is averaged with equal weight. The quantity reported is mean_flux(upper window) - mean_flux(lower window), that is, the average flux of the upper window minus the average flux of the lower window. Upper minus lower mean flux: -0.30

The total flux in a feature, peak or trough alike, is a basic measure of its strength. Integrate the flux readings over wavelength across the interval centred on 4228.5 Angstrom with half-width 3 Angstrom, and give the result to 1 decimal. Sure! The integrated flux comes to 57.8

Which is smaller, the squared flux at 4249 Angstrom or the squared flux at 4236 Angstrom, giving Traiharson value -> 97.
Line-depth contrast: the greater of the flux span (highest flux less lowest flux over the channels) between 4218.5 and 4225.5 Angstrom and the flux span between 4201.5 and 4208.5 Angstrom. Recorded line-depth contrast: 0.80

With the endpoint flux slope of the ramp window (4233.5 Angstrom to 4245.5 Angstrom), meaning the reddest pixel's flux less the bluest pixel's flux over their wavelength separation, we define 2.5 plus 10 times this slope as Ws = 2.7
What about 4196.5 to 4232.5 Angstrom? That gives 2.5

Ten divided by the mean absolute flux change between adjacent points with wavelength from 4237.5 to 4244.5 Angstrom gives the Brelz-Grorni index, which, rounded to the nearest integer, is 47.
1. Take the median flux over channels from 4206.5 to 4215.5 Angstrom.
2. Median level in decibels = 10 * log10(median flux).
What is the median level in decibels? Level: 9.9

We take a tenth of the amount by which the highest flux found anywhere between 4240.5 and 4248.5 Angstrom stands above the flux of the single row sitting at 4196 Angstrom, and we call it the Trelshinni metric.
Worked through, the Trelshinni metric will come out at 0.052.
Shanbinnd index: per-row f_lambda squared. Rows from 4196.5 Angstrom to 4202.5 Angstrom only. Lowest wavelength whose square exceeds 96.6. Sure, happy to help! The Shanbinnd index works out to 4202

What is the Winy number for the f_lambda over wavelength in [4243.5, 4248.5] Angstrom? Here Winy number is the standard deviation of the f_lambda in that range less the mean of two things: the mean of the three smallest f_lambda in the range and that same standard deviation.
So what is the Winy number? -5.05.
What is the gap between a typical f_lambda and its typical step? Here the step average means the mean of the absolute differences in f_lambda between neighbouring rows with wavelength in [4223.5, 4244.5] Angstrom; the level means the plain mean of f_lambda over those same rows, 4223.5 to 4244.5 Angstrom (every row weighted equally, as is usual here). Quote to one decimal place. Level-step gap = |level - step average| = 9.7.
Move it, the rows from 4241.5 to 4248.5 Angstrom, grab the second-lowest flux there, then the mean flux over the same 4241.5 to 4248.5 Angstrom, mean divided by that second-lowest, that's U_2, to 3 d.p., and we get 1.009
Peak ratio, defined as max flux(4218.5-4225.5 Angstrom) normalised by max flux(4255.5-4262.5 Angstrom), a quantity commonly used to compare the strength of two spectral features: 0.98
